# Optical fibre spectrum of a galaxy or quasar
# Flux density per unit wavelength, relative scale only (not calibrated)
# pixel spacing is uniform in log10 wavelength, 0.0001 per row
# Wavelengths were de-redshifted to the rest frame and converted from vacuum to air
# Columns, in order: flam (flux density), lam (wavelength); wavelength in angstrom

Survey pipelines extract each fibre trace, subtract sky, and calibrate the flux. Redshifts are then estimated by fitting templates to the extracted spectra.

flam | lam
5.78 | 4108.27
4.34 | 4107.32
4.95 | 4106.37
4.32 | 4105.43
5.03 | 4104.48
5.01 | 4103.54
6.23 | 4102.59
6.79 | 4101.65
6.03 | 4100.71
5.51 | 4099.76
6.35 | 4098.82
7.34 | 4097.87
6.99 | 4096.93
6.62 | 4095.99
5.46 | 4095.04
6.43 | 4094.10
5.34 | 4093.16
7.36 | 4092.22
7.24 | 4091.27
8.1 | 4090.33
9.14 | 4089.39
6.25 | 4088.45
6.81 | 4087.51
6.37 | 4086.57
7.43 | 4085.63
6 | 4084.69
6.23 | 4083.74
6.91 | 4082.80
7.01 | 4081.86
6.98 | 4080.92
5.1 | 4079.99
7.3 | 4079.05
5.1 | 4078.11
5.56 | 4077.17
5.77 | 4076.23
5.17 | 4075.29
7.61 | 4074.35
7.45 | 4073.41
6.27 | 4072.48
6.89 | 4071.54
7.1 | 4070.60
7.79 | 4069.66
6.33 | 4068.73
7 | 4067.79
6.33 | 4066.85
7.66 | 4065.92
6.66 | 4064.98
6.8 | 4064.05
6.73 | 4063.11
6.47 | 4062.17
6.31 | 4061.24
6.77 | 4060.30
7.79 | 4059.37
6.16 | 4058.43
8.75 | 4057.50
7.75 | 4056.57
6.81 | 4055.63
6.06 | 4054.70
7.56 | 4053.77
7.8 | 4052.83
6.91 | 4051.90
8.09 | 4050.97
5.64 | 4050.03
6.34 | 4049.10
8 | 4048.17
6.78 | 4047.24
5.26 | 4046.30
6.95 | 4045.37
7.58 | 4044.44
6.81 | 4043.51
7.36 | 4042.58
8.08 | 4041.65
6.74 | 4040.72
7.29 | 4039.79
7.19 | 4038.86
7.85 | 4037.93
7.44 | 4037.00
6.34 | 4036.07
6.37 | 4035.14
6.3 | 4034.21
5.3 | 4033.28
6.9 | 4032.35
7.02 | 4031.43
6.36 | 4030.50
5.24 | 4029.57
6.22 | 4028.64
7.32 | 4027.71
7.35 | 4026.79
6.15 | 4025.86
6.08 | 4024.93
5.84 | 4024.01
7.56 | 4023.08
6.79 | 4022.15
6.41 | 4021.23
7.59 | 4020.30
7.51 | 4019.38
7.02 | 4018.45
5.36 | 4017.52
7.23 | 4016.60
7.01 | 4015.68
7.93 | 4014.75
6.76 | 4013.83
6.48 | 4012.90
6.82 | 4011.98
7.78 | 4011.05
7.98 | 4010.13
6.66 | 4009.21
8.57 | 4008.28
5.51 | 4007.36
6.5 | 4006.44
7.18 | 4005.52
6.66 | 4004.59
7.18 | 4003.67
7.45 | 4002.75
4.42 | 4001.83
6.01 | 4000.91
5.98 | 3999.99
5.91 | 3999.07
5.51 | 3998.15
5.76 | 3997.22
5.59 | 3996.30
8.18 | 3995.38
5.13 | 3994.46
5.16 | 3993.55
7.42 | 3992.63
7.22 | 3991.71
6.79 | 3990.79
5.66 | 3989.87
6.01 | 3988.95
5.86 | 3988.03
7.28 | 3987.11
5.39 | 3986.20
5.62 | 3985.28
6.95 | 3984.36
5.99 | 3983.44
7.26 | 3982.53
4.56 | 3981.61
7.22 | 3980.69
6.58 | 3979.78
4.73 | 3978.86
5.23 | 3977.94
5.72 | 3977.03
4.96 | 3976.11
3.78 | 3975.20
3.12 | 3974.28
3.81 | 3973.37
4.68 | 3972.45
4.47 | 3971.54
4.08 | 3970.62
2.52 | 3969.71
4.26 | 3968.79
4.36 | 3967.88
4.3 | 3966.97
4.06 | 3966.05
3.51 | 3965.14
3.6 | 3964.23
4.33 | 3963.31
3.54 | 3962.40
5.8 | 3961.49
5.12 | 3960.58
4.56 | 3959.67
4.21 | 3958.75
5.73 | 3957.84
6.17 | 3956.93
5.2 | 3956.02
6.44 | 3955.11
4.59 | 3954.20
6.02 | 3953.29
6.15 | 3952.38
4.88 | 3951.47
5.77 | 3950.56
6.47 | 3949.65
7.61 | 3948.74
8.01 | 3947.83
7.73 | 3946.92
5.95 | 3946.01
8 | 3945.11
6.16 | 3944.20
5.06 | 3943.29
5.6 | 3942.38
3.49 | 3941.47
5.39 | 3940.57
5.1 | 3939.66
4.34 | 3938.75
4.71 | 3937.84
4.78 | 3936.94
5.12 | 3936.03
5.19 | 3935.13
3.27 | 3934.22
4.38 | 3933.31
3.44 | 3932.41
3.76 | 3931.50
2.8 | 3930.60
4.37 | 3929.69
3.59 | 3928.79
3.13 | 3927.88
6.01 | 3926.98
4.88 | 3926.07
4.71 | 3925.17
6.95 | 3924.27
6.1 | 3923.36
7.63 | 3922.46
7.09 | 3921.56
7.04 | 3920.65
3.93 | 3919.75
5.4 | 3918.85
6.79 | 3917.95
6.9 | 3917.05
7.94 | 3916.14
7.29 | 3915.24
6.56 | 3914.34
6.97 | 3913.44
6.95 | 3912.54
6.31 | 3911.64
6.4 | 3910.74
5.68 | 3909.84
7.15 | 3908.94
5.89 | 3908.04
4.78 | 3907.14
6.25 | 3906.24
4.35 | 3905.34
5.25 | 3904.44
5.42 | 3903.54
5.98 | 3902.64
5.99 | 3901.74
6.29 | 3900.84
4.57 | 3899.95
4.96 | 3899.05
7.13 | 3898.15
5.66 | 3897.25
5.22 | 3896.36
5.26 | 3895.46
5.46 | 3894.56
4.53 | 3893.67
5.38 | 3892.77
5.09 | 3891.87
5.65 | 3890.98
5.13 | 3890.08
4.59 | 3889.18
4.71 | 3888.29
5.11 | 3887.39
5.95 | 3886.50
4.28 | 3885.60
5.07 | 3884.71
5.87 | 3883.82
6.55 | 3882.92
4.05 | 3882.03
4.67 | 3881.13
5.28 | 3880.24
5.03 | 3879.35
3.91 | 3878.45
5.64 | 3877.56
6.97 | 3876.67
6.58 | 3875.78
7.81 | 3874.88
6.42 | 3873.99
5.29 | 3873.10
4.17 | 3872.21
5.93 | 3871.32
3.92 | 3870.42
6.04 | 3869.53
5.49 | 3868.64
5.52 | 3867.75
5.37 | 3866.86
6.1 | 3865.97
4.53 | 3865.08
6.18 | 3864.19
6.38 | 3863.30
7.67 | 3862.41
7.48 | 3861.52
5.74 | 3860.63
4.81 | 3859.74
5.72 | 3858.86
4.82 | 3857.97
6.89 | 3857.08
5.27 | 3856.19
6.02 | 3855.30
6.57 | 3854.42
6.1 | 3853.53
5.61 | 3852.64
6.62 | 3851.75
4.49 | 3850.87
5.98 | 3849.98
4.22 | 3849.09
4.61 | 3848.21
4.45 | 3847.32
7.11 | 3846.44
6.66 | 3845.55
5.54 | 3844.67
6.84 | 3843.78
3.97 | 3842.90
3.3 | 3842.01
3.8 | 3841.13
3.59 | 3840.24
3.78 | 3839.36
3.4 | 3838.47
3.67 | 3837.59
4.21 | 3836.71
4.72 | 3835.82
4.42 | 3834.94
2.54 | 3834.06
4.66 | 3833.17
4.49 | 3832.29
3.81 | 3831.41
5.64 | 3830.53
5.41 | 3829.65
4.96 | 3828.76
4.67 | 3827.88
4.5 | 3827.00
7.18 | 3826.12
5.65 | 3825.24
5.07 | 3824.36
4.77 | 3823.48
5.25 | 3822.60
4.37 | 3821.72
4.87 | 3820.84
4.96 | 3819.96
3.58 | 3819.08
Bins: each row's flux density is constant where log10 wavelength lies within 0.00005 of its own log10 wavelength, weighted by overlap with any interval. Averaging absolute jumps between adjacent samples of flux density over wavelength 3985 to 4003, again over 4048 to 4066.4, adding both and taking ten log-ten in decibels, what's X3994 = 3.00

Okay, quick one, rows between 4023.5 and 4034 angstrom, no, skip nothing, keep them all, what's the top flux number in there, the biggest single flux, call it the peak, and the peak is 7.35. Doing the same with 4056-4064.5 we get 8.75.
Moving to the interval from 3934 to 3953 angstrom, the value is 8.01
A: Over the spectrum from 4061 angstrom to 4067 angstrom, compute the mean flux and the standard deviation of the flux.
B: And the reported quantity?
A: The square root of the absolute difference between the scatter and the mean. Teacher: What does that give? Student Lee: 2.51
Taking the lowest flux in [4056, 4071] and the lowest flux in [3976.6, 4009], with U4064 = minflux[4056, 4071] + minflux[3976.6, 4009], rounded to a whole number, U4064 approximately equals 11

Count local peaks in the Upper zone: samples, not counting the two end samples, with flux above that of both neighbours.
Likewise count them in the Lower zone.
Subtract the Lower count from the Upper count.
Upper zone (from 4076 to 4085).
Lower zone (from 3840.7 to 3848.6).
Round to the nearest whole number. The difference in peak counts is 0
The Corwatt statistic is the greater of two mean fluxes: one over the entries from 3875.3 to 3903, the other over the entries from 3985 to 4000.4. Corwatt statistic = 6.15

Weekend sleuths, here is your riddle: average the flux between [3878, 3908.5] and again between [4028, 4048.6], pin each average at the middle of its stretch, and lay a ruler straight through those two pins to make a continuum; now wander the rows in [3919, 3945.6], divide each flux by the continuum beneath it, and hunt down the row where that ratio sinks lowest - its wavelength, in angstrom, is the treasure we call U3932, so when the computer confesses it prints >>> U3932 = 3930.60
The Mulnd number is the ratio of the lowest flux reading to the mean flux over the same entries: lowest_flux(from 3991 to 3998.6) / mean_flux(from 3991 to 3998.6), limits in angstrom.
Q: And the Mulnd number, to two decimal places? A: 0.82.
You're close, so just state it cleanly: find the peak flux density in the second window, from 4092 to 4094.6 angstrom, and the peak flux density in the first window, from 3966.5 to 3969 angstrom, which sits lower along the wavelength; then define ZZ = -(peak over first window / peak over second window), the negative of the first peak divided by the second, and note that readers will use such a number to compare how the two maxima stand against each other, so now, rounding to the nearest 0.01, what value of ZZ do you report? -0.59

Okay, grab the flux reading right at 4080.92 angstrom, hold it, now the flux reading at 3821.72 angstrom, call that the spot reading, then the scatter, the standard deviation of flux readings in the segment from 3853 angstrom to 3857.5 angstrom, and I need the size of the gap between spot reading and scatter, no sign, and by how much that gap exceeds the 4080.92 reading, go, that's -3.2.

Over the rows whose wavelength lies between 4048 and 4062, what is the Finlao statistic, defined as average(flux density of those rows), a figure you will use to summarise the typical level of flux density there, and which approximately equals 7.1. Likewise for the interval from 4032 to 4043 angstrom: 6.9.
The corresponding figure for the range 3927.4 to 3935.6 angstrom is 3.8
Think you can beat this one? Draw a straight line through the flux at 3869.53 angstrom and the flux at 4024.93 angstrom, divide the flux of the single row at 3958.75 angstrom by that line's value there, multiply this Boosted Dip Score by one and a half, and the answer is 1.04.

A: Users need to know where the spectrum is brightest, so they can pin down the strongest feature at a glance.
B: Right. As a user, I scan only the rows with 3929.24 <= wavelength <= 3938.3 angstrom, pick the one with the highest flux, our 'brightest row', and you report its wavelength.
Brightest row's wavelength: 3935.13 angstrom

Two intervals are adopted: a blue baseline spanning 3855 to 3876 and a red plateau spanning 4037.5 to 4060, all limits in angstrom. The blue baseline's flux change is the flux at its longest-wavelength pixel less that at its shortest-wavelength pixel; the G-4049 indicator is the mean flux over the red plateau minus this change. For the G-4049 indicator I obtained 6.6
